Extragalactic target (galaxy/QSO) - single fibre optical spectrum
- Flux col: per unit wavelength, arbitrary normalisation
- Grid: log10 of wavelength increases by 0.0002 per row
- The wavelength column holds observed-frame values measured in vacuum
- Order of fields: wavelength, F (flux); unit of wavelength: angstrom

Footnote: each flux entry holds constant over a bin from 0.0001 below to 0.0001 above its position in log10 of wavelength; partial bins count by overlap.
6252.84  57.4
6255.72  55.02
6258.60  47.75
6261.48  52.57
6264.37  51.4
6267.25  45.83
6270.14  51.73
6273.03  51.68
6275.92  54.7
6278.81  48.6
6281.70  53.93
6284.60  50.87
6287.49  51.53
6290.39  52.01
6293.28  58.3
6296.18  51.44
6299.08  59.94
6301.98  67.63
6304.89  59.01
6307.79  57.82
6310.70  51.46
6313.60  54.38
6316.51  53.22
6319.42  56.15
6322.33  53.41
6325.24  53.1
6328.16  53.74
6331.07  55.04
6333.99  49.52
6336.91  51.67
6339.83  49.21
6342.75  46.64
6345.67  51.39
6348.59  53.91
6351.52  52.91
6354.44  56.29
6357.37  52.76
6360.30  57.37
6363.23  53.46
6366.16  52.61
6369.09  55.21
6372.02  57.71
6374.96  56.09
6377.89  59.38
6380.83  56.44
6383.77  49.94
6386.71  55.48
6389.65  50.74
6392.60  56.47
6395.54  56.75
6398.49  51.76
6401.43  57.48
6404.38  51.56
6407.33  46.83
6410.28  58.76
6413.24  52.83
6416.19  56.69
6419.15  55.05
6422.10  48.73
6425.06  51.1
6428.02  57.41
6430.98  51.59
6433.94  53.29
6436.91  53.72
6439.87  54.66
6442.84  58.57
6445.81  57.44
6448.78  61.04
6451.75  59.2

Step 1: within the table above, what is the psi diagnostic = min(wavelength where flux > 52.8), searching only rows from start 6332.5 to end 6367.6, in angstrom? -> 6348.59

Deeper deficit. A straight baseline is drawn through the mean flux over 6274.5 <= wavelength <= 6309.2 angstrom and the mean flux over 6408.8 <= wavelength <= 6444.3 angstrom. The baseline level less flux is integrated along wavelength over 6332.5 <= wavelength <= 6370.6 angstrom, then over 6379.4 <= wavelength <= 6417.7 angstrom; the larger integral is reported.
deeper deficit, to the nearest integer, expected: 93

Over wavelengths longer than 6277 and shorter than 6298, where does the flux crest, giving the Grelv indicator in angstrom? 6293.28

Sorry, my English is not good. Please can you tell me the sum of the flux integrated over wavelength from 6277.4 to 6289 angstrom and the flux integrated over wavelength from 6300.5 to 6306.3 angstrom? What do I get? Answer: 961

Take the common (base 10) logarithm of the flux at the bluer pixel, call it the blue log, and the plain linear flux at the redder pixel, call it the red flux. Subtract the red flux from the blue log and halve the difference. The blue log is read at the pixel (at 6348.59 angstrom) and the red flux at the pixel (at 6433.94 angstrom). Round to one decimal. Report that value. -25.8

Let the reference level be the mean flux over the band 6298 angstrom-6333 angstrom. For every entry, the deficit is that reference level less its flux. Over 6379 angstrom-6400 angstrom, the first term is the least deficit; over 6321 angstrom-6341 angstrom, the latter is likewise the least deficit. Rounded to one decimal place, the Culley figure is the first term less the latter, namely -1.7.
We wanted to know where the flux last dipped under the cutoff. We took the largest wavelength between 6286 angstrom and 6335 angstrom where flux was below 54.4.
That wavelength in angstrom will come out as 6333.99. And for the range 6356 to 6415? 6413.24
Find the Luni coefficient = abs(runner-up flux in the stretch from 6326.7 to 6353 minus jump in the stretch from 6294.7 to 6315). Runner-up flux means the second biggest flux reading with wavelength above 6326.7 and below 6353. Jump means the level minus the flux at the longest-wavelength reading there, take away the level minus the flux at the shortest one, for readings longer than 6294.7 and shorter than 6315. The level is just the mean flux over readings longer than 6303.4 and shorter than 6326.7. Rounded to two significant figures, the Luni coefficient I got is 57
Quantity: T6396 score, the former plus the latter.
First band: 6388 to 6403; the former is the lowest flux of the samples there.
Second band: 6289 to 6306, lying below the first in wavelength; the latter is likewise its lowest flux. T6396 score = 102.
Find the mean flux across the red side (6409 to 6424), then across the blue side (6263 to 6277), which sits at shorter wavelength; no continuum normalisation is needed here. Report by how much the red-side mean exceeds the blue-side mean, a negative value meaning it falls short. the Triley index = 3.3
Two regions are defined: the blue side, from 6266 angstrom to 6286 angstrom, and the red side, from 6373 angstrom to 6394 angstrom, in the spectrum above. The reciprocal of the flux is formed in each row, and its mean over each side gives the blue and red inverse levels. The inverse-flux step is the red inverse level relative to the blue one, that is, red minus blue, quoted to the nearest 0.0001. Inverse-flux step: -0.0014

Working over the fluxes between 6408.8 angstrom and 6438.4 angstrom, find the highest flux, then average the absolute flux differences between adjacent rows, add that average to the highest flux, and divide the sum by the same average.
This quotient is 16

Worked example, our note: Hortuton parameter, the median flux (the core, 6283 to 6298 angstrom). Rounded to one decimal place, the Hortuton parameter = 51.5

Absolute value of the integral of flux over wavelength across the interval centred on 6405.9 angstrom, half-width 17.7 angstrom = 1899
